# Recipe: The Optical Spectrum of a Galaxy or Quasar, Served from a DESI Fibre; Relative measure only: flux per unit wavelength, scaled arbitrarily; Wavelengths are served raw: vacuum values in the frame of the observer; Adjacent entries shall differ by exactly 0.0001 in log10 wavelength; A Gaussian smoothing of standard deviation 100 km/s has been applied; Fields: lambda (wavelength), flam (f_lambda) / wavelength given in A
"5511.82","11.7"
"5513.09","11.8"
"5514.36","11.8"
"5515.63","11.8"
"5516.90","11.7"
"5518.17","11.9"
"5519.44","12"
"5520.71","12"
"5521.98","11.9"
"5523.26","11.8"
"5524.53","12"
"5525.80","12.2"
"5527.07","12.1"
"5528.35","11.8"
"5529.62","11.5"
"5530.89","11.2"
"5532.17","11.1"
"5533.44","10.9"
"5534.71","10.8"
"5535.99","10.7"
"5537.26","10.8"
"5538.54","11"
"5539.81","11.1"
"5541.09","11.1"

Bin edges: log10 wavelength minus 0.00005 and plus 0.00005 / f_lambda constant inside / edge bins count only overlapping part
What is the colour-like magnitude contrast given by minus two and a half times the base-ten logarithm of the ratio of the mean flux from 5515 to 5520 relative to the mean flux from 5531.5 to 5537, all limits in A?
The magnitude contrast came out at -0.093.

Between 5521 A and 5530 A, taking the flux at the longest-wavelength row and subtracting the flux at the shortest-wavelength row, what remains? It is -0.4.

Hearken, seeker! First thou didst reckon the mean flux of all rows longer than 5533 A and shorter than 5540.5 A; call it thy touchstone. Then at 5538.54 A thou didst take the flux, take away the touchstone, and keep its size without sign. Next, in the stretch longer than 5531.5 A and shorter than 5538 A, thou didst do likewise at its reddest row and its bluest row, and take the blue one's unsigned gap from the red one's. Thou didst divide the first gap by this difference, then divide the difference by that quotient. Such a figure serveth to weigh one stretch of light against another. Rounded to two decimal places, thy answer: 0.15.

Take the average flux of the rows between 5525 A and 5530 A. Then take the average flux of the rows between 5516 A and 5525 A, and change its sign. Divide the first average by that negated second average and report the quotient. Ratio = -1.00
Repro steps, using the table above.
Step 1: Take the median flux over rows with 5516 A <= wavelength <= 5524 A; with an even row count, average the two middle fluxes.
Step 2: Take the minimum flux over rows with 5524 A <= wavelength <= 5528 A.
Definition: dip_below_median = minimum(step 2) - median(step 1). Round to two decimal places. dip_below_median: 0.10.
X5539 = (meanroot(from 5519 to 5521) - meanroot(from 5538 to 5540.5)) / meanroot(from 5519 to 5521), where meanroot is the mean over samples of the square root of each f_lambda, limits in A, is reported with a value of 0.040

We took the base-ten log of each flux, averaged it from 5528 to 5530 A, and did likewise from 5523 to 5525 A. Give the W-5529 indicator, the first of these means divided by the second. 0.99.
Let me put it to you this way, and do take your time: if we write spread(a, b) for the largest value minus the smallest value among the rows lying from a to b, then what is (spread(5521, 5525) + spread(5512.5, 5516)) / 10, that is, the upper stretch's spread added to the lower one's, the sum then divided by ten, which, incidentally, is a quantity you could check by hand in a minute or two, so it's 0.020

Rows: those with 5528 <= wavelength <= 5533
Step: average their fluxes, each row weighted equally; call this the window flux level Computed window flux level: 11.4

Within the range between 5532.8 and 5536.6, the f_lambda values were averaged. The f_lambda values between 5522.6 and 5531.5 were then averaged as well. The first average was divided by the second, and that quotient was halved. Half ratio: 0.46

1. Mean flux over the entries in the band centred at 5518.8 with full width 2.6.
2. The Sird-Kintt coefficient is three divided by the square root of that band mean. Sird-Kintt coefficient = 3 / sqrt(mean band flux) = 0.868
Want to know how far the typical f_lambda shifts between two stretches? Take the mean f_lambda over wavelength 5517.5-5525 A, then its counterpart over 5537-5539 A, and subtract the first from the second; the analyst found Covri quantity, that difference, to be -1.0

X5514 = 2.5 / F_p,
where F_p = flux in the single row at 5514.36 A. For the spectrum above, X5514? 0.212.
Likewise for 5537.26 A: 0.231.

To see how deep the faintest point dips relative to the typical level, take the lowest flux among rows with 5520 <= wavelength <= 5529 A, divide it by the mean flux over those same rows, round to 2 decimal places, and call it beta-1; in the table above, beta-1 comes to 0.99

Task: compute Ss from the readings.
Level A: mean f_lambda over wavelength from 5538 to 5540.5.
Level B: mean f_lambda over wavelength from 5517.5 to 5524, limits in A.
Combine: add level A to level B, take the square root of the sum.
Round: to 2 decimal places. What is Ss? 4.79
